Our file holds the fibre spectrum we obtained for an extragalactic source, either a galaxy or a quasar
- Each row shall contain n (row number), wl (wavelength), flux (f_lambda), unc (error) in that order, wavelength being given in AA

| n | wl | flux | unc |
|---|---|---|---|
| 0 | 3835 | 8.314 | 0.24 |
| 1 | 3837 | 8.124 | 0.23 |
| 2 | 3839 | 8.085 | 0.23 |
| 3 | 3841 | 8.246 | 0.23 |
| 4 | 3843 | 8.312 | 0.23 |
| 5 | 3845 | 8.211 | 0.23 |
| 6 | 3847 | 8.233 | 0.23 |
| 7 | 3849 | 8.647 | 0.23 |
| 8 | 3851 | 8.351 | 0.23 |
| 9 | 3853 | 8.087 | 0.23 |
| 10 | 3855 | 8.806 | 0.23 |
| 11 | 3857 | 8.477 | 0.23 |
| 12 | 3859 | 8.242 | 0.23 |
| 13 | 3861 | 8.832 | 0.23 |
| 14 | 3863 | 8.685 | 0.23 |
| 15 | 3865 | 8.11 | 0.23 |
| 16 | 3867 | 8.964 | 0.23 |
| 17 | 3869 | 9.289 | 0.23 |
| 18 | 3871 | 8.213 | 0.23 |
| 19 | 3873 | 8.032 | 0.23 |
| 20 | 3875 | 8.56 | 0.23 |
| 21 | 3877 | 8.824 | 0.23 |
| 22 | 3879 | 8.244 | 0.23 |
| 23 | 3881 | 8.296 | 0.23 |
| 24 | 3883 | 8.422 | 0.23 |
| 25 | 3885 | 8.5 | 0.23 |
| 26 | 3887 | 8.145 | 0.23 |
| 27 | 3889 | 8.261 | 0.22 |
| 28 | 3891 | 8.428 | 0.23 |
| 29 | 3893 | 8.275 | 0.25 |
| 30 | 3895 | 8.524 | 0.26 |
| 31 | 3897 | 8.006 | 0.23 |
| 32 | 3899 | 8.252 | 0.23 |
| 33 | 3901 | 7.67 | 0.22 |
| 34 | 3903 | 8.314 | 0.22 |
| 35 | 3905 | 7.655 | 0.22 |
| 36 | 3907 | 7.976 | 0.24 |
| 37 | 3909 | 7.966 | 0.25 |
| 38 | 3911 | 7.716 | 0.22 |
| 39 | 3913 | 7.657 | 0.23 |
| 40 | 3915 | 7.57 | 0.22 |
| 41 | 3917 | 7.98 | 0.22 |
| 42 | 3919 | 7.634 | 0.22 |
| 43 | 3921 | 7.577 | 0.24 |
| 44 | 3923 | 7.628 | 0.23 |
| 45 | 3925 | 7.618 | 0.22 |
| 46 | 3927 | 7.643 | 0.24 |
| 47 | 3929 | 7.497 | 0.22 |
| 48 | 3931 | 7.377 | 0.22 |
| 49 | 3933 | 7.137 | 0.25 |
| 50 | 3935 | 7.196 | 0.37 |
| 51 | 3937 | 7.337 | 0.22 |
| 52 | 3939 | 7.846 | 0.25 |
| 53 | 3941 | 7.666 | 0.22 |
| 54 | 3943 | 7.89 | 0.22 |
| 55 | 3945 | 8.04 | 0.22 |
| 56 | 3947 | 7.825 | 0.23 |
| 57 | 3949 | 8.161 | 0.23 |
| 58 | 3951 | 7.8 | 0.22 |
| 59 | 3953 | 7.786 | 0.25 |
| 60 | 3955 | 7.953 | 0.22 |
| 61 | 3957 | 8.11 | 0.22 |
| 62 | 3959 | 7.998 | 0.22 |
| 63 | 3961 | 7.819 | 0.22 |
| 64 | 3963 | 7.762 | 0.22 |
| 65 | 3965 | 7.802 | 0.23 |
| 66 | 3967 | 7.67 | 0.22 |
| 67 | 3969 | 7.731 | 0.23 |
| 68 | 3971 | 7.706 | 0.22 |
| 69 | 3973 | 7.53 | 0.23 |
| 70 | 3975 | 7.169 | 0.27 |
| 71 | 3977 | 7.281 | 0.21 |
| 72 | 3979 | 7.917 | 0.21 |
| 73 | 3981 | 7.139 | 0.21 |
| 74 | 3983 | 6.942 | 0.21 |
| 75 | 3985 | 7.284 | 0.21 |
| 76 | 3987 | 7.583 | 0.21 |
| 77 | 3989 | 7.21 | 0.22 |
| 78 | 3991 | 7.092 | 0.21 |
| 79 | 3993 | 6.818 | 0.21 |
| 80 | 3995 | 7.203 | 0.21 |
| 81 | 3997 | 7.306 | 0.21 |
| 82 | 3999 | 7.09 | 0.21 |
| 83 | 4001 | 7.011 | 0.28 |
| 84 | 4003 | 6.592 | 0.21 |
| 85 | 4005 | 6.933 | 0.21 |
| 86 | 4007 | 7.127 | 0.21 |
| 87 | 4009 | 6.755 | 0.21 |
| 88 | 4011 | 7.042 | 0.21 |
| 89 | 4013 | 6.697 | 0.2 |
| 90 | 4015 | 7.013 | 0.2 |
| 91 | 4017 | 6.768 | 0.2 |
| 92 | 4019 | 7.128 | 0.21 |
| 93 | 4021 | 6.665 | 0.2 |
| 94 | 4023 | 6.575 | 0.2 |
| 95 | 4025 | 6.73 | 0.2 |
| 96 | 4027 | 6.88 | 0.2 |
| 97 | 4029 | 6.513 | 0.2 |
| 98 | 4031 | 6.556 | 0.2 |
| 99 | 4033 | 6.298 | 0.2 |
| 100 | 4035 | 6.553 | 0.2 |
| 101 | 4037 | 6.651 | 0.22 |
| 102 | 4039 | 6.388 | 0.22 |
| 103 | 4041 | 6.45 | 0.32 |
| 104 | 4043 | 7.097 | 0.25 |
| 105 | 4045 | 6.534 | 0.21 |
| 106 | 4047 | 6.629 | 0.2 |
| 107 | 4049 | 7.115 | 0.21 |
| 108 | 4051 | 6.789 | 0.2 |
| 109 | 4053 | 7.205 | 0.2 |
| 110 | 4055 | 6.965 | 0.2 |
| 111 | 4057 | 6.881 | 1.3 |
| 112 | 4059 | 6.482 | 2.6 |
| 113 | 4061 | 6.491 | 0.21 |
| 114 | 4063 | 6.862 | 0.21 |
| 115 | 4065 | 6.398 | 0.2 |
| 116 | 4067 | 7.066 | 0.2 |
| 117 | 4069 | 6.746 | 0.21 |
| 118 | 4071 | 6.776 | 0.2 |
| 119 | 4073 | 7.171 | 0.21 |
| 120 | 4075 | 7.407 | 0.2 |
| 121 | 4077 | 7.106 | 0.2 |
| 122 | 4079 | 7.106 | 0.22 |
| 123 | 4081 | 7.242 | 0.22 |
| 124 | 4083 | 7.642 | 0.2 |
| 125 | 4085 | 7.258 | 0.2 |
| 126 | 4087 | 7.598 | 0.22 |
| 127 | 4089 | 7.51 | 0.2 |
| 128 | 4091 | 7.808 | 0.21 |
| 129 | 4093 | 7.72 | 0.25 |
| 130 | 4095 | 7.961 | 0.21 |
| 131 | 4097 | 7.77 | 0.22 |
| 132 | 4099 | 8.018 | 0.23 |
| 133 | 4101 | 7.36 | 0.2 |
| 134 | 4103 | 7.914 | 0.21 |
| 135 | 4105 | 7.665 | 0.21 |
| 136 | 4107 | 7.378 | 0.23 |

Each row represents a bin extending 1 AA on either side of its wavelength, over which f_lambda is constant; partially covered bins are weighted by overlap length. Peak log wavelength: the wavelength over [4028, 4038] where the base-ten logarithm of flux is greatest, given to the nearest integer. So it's 4037 AA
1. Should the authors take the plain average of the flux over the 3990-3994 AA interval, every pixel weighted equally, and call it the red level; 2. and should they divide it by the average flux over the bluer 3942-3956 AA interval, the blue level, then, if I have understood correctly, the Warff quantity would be 0.88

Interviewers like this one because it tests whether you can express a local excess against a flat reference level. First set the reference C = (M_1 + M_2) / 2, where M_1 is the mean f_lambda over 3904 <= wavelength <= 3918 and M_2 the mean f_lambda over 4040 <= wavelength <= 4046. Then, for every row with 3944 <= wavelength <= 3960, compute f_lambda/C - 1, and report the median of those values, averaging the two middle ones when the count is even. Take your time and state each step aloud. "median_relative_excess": 0.10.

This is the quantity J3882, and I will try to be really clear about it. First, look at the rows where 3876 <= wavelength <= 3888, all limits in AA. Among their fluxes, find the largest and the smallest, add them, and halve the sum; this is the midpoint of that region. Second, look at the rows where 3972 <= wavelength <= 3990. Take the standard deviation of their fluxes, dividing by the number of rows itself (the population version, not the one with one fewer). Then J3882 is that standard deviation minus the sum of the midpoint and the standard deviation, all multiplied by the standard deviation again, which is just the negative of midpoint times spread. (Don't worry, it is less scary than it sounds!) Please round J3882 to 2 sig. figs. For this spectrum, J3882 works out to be -2.3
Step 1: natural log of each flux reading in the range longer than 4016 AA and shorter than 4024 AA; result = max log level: 1.96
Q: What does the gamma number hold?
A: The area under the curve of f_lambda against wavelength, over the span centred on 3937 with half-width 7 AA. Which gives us 104.9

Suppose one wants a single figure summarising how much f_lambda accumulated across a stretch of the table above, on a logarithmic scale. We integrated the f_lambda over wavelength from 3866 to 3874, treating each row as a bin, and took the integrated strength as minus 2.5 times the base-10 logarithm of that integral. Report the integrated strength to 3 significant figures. -4.60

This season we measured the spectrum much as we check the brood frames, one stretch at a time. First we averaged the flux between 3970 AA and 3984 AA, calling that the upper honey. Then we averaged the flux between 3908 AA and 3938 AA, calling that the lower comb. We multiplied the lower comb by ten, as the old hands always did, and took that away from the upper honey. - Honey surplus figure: -68.3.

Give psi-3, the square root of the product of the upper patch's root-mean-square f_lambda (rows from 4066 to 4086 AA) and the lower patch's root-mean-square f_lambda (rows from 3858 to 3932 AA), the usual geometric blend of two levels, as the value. 7.63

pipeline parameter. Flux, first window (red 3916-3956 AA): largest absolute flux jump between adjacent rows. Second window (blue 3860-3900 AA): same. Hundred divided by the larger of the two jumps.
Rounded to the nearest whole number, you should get 93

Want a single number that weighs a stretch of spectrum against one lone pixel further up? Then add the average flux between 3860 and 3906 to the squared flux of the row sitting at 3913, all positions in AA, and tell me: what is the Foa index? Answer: 67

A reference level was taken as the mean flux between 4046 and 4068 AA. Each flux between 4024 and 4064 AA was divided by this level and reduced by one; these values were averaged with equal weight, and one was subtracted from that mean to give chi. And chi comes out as -1.02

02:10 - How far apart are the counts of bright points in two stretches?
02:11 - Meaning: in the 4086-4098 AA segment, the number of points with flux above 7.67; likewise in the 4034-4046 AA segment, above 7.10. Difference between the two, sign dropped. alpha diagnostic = 4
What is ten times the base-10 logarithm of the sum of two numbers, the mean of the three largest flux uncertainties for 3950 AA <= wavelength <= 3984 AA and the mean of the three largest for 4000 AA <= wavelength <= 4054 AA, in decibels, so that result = -2.73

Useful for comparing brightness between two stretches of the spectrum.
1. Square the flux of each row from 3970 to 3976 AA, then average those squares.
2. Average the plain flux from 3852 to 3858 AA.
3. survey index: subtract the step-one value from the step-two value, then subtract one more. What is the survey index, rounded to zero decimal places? -48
